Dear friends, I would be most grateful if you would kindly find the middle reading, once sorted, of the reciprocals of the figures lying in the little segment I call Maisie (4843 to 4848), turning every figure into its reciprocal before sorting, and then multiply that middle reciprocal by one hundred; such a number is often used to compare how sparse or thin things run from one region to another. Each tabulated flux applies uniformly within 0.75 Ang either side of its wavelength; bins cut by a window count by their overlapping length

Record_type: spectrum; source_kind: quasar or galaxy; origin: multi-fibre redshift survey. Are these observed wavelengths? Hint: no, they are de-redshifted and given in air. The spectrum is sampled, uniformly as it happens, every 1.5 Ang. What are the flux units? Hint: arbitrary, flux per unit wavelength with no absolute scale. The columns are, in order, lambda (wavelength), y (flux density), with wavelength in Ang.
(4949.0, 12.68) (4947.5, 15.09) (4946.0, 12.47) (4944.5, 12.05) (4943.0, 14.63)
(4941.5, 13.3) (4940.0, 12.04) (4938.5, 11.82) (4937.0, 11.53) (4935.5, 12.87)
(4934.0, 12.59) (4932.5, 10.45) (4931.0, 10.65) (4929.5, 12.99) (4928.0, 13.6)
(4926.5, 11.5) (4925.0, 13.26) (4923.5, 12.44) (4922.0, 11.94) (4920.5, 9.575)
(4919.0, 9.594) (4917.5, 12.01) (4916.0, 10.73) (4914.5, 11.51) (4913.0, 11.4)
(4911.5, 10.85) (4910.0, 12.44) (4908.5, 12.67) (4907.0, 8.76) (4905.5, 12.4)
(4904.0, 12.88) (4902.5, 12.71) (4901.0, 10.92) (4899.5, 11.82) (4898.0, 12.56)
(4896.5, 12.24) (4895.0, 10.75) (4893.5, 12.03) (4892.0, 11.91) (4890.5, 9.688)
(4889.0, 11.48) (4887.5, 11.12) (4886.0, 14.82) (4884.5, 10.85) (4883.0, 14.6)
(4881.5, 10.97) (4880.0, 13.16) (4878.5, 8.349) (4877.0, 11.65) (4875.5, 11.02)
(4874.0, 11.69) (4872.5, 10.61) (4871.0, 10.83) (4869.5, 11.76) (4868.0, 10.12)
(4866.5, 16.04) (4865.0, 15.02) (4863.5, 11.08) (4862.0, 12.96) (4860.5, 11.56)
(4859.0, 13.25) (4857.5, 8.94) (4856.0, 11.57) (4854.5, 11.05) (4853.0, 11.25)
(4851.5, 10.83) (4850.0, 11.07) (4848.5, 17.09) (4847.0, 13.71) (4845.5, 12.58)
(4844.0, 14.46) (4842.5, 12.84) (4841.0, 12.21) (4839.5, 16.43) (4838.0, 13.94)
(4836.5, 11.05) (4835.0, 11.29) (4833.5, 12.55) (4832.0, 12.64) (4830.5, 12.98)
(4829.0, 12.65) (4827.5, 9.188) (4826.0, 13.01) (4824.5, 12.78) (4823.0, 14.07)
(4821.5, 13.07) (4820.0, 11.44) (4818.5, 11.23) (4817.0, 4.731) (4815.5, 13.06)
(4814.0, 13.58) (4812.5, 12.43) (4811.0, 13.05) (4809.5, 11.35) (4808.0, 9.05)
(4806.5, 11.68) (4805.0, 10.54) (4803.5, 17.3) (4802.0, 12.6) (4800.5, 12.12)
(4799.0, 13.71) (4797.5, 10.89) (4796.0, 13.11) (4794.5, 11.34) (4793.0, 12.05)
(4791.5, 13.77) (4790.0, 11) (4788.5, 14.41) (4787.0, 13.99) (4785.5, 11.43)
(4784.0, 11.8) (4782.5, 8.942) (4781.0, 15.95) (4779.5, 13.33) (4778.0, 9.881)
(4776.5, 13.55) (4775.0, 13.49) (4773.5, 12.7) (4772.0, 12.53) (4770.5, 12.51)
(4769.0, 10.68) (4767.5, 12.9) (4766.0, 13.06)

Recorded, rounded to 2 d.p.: 7.29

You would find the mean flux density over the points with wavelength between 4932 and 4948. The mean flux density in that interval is 12.6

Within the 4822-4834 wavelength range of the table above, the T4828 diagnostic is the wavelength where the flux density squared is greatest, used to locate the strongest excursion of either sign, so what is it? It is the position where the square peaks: 4823.0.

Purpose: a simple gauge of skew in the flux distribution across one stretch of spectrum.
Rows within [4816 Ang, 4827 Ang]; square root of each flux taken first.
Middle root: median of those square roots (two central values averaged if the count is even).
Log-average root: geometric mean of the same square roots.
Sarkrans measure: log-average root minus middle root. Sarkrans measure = -0.27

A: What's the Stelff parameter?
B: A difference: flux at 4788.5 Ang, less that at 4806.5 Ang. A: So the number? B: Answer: 3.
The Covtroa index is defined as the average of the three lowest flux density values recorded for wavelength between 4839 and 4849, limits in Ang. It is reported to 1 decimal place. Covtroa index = 12.5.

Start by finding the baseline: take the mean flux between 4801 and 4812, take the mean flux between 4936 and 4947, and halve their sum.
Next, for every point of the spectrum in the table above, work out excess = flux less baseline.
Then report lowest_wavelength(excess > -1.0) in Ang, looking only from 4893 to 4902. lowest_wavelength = 4893.5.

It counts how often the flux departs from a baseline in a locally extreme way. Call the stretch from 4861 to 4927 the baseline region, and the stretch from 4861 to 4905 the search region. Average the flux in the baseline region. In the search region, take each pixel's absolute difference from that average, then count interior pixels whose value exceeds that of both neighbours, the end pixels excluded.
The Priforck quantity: 9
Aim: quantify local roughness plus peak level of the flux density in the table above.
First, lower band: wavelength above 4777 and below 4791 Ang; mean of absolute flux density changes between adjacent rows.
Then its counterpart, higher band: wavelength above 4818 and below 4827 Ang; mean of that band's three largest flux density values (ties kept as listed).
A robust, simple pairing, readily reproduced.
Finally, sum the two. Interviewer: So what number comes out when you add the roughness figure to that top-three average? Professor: 16.2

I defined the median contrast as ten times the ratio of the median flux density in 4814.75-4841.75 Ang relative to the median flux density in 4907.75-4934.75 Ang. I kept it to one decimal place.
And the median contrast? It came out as 10.8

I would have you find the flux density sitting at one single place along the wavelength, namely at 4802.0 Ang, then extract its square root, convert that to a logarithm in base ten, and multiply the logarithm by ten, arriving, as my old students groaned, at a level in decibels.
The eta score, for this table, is 5.5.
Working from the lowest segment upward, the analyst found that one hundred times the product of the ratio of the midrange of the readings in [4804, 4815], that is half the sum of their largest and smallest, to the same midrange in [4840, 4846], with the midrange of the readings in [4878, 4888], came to 983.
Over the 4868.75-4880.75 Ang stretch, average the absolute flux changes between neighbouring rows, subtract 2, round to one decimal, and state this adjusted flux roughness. -0.3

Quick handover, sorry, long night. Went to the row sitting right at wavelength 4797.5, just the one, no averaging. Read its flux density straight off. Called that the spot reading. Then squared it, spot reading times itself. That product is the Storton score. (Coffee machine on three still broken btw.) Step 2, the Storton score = 119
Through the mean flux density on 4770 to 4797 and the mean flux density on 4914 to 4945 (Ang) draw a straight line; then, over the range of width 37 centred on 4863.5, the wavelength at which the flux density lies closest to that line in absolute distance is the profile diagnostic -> 4845.5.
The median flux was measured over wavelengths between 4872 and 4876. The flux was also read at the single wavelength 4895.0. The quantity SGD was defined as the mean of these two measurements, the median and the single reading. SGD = 10.9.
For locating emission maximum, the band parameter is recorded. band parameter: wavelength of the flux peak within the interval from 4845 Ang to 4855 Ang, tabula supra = 4848.5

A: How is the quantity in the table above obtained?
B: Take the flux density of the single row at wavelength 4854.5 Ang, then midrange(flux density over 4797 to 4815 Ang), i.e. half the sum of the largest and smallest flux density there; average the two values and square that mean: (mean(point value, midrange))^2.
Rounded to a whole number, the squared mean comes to 147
